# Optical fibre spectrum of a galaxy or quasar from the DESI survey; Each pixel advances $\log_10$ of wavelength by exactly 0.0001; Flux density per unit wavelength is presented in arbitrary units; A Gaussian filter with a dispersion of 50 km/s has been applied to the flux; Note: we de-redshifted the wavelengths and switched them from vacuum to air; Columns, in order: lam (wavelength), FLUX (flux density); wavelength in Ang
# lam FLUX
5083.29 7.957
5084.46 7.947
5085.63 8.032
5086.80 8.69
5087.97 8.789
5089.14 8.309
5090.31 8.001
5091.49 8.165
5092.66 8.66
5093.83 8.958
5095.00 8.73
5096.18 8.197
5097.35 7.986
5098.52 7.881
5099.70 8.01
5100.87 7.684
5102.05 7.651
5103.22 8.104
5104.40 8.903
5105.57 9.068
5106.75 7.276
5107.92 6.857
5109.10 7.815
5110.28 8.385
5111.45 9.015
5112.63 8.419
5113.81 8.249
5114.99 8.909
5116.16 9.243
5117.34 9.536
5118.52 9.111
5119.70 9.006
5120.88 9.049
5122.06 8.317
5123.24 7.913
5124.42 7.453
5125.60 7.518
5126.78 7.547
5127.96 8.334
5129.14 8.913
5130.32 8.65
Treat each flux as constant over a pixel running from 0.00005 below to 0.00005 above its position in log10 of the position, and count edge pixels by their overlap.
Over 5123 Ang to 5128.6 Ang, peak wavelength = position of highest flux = 5127.96 Ang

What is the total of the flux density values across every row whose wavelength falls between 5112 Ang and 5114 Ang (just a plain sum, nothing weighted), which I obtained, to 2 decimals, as 16.67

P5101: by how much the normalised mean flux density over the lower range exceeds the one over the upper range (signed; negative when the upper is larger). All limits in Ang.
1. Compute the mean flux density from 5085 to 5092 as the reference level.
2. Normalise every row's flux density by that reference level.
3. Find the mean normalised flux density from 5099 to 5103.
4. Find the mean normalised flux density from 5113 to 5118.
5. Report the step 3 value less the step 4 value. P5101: -0.14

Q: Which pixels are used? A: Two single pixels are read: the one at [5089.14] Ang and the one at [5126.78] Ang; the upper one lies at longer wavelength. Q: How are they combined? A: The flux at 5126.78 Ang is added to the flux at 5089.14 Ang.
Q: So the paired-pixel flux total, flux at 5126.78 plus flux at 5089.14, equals 15.9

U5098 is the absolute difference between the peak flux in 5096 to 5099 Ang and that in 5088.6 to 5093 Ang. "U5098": 0.46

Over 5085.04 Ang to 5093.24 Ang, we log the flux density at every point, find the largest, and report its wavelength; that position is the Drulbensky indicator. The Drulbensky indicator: 5087.97 Ang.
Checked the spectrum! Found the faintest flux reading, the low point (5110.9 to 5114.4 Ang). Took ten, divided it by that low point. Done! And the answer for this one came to 1.21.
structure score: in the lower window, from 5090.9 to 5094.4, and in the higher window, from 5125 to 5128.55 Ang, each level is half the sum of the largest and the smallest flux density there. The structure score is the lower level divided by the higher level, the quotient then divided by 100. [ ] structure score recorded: 0.0108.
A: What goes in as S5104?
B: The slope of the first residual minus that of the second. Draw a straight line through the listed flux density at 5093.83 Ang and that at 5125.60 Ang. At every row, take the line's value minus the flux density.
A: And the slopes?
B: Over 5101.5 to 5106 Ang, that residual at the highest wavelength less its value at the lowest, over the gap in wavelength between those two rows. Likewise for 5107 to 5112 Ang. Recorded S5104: 0.21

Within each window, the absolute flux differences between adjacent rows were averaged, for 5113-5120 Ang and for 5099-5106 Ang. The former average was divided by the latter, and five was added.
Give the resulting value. 6.02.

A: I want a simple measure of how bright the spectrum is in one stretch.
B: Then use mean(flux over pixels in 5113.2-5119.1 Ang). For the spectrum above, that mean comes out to 9.0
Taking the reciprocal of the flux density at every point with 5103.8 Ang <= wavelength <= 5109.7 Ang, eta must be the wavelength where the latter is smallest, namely 5105.57 Ang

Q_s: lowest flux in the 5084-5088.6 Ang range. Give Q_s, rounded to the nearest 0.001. 7.947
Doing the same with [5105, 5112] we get 6.857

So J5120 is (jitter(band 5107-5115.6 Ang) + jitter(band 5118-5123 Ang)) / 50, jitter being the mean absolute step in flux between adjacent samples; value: 0.018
